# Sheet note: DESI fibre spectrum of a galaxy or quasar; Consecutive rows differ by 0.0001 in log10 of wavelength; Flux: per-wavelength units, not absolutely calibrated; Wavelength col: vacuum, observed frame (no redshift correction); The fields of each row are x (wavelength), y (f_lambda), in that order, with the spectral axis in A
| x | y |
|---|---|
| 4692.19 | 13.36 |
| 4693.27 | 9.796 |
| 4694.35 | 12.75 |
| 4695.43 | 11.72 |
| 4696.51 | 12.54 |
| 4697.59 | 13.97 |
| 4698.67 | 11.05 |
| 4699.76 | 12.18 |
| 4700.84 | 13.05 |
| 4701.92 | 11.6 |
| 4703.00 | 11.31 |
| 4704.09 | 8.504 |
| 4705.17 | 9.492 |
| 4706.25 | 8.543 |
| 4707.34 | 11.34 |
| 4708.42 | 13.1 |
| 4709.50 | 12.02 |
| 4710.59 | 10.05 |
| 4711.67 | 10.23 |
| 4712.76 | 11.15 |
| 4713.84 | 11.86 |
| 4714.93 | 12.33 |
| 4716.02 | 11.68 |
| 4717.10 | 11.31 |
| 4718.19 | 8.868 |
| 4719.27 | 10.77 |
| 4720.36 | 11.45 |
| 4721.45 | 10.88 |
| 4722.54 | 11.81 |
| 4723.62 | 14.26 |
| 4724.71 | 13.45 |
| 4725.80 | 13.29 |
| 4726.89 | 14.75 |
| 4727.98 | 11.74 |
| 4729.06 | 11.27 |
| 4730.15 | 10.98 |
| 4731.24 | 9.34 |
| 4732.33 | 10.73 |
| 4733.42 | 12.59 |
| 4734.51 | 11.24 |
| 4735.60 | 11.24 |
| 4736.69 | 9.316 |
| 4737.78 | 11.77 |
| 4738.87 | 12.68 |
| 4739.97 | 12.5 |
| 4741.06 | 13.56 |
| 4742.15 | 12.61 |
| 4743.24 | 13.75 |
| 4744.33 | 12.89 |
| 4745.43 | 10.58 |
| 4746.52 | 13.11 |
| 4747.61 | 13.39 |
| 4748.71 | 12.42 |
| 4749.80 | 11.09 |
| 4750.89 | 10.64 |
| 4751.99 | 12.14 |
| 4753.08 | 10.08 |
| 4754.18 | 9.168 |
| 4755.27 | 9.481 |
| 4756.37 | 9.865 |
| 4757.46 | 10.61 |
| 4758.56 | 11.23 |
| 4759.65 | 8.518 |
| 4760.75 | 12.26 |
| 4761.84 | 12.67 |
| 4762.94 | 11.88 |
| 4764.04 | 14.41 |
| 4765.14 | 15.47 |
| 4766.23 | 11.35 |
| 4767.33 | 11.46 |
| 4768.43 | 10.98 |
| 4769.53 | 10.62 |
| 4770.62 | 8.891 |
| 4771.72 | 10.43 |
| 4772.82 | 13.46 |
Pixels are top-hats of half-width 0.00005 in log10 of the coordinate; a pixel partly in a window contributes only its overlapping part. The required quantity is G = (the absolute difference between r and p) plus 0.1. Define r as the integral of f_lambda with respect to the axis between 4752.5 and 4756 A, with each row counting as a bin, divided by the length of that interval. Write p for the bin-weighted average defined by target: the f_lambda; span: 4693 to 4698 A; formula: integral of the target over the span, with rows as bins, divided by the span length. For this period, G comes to 2.7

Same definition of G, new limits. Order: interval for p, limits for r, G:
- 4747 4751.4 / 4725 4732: 0.1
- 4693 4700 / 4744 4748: 0.5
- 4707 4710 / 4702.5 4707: 2.8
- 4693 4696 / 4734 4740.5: 0.2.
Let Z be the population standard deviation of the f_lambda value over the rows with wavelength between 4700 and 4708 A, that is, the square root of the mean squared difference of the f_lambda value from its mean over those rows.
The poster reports 1.6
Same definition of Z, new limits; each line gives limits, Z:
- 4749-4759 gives 0.9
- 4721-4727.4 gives 1.3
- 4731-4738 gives 1.1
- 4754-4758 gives 0.5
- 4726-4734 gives 1.6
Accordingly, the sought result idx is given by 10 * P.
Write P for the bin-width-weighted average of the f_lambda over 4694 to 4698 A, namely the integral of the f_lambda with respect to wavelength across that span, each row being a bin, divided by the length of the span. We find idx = 127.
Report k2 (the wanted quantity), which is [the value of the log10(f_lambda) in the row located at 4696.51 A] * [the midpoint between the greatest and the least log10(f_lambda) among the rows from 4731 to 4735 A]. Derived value 1.14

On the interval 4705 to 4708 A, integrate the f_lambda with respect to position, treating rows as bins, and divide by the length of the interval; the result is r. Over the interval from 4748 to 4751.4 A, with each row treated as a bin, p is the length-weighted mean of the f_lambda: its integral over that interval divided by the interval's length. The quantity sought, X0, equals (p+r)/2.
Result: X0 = 10.7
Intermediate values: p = 11.5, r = 10.0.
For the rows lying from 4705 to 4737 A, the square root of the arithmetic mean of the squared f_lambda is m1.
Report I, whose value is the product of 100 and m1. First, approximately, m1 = 11.5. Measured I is 1146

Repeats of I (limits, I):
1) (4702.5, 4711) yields 1066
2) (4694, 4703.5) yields 1227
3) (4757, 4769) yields 1203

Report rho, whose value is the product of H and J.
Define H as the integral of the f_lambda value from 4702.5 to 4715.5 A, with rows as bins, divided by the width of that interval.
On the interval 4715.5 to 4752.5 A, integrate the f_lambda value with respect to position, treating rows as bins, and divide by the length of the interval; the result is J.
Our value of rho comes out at 129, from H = 10.8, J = 11.9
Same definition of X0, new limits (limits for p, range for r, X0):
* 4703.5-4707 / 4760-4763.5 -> 10.5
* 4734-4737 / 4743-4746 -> 11.5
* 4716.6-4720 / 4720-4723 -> 10.9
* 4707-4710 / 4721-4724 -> 12.3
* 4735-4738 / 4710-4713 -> 10.5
